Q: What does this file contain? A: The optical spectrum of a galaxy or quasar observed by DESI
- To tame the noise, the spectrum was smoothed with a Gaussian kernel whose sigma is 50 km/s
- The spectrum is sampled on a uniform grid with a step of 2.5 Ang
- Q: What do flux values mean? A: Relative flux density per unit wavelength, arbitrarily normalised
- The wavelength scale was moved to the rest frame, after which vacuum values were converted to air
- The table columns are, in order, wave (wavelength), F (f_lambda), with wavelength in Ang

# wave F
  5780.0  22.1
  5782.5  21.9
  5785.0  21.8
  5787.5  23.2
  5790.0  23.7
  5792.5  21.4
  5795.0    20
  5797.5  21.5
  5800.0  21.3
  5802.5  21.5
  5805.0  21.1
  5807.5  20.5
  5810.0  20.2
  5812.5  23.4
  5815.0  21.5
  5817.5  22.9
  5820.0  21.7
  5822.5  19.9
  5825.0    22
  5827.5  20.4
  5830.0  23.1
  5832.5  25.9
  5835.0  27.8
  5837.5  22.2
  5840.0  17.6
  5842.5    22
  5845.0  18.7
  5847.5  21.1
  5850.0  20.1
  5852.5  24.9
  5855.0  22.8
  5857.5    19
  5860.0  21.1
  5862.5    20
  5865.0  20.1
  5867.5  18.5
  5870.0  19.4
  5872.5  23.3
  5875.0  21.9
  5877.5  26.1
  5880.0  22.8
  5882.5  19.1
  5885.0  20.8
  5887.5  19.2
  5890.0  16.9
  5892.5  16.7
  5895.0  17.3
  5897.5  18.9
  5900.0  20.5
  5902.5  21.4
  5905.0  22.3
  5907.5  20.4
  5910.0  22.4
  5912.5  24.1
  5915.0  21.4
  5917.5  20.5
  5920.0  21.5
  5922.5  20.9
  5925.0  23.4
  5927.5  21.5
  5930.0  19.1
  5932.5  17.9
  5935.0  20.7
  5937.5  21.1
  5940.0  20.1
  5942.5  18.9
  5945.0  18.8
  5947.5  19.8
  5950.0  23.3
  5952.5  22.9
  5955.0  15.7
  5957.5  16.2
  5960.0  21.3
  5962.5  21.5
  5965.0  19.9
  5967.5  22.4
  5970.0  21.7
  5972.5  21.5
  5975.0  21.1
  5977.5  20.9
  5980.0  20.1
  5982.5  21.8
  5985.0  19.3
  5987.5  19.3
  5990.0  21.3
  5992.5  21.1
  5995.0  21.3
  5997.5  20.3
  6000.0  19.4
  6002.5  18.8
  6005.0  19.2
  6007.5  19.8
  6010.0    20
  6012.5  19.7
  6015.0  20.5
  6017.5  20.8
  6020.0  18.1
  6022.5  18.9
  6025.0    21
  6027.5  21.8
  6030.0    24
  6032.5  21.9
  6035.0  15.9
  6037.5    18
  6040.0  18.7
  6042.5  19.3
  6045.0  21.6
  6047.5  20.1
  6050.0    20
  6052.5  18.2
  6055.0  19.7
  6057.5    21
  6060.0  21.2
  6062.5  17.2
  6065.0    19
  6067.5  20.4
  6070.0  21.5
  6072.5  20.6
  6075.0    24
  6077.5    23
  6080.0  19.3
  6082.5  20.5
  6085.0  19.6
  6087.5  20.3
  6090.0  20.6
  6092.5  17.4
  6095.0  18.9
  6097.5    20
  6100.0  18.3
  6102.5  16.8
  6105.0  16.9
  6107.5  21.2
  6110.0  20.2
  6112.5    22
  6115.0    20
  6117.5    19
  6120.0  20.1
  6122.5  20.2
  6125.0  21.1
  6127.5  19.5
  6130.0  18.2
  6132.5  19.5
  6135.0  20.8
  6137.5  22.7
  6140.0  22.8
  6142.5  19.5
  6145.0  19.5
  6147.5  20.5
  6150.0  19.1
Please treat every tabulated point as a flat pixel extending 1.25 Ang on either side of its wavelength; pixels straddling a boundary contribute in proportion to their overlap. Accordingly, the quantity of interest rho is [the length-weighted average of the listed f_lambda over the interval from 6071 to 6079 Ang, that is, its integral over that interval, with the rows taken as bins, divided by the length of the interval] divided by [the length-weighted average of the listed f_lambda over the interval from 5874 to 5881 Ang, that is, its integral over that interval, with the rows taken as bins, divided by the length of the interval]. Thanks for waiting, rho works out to 0.95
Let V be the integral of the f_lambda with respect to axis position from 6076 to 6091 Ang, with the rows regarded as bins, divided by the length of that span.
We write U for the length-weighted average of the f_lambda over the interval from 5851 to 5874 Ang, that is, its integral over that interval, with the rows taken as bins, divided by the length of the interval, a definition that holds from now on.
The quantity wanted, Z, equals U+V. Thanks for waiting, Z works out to 41.6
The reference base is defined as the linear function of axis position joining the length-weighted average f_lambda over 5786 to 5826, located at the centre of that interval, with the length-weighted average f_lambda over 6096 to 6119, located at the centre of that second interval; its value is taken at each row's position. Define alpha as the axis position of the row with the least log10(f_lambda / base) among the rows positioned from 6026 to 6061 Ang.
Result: 6035.0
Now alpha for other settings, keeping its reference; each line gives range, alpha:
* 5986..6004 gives 6002.5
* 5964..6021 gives 6020.0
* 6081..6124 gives 6102.5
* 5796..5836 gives 5822.5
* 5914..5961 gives 5955.0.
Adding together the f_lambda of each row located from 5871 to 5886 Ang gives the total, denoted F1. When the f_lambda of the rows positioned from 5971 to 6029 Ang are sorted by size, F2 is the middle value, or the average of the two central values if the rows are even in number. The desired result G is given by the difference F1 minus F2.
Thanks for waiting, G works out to 114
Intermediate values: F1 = 134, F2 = 20.3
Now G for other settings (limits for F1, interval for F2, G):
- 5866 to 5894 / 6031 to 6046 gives 206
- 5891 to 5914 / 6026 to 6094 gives 164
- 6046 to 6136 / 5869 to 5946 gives 696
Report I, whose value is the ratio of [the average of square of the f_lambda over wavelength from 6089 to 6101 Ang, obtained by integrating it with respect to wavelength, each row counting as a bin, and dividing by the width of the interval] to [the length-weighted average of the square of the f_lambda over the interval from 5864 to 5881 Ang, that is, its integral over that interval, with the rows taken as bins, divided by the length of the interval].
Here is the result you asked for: 0.76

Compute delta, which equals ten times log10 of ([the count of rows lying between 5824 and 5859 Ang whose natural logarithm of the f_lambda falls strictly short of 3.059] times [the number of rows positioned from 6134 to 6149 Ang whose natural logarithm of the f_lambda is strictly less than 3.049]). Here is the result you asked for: 14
